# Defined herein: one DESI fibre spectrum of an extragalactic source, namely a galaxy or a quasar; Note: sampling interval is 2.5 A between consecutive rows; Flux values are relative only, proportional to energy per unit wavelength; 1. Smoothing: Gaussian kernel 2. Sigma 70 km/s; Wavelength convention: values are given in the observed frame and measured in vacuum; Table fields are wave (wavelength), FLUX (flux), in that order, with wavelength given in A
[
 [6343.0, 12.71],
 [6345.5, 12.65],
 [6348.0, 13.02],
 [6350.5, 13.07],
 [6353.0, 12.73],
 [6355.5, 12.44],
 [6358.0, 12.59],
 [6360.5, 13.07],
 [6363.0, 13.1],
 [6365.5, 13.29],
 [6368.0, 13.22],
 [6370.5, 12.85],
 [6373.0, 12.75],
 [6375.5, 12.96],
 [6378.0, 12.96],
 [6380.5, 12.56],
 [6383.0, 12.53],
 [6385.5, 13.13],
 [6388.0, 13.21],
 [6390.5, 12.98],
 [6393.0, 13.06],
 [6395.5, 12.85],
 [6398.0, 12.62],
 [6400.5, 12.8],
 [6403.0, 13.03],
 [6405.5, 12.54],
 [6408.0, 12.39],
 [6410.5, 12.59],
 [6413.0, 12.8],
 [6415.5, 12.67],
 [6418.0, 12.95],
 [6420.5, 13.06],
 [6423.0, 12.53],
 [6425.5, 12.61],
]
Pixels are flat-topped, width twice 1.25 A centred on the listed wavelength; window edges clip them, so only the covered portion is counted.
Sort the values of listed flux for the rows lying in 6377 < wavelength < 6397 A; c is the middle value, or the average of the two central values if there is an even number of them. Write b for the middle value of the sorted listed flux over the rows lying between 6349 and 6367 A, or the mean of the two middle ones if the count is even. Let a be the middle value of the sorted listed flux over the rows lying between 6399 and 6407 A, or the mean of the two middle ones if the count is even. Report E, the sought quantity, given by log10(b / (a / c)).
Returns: 1.12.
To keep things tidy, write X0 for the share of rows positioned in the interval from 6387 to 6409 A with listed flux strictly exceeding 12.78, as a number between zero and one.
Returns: 0.67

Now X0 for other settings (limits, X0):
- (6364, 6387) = 0.67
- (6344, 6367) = 0.56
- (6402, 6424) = 0.44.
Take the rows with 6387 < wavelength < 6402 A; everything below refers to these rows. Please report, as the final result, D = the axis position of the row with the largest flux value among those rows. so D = 6388.0 A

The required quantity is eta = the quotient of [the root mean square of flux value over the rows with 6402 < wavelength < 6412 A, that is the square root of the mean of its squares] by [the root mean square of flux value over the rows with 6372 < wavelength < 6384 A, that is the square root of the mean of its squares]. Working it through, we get 0.99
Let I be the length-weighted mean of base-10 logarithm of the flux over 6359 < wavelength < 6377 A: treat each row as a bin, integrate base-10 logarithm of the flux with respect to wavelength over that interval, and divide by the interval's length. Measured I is 1.115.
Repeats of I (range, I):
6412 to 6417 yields 1.105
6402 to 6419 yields 1.104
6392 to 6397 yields 1.112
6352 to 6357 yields 1.100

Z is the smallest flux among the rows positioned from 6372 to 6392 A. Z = 12.53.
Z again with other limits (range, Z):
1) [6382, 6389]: 12.53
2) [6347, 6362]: 12.44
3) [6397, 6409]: 12.39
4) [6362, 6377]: 12.75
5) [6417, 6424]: 12.53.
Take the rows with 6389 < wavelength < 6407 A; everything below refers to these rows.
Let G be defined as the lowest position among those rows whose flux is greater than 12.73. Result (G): 6390.5 A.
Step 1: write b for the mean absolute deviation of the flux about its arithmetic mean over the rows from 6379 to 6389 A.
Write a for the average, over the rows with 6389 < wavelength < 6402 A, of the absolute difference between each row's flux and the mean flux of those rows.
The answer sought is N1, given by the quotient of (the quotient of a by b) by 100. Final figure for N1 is 0.004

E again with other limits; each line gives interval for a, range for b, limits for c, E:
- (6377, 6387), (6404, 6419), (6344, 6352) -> 1.11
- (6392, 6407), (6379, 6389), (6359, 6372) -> 1.12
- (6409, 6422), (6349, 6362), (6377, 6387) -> 1.10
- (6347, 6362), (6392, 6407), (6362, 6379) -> 1.11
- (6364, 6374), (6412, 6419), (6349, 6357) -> 1.10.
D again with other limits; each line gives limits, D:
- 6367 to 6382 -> 6368.0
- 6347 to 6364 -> 6363.0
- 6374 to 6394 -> 6388.0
